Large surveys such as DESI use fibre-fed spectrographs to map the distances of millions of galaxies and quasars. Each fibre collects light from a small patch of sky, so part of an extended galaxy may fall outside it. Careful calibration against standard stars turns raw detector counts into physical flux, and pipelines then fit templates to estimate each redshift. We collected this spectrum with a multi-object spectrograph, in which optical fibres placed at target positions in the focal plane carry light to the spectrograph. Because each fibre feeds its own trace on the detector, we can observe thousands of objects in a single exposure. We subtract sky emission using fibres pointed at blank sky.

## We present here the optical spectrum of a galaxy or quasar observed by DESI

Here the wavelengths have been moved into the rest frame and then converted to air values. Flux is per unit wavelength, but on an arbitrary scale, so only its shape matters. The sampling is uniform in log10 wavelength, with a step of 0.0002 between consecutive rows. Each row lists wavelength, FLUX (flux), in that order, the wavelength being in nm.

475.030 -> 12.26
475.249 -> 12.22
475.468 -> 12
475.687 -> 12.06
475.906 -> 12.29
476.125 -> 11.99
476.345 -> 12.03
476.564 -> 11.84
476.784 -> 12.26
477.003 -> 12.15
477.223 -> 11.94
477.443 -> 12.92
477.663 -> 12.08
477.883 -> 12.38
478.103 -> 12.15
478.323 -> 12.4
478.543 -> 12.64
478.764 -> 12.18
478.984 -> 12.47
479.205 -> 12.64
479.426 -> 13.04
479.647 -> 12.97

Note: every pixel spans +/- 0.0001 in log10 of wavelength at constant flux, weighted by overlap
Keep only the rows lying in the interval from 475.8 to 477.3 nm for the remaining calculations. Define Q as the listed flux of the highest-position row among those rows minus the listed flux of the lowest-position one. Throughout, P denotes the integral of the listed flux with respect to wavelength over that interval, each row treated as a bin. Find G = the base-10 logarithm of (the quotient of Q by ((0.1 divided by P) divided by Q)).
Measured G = 1.3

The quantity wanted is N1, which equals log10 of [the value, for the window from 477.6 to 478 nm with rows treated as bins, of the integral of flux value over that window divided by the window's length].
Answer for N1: 1.09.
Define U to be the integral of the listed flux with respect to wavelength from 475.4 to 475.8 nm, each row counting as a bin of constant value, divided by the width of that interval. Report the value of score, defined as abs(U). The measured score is 12.04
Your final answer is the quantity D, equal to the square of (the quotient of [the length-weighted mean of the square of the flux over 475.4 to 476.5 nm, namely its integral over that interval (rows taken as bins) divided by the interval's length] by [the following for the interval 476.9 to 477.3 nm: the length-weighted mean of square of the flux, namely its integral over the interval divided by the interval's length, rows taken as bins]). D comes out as 1.01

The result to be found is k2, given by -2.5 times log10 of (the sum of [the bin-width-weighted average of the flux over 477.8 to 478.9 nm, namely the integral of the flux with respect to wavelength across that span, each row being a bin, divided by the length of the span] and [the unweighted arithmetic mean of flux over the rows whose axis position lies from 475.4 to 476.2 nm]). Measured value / -3.47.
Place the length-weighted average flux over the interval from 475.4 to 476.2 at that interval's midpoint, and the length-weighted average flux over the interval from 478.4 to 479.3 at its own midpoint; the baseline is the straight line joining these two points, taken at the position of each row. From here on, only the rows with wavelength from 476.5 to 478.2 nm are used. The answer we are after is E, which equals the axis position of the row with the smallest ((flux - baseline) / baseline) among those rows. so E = 476.564 nm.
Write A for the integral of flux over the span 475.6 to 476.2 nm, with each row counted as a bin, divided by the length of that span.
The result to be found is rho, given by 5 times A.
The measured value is 60.6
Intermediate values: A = 12.1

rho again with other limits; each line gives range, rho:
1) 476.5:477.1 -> 60.5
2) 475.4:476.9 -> 60.4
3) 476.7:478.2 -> 61.4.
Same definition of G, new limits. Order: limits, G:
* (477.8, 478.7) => 0.9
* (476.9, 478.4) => 1.1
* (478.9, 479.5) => 1.4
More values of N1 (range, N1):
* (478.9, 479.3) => 1.10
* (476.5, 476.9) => 1.08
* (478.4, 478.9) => 1.09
